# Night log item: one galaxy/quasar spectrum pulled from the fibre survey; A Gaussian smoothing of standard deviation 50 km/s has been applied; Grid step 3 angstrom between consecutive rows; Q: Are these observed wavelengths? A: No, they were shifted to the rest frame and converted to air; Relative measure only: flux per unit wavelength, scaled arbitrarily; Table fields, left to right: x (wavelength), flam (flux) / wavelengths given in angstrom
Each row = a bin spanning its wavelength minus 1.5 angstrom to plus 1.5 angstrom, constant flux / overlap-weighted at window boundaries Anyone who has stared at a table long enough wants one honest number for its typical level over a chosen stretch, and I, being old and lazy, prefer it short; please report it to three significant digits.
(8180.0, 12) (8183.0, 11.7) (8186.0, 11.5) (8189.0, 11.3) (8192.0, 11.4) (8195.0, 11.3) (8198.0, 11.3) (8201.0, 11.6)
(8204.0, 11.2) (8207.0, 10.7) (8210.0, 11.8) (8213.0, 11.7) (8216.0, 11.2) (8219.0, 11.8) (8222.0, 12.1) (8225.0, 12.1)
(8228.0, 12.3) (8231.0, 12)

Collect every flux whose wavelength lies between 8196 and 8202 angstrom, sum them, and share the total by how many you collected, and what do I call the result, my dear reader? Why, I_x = 11.4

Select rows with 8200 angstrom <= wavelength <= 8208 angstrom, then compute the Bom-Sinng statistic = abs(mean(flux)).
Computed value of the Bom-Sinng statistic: 11.2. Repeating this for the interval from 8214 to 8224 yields 11.7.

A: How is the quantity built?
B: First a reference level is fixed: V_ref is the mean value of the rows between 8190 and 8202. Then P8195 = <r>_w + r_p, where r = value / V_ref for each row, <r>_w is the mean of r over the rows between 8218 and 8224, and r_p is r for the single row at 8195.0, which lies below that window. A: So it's 2.04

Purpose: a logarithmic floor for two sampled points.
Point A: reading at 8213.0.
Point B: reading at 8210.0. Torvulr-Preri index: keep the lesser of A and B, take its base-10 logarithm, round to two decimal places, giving 1.07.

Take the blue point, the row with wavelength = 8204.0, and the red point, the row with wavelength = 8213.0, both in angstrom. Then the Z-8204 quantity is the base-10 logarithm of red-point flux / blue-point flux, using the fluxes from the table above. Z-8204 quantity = 0.019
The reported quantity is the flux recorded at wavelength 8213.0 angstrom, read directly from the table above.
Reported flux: 11.7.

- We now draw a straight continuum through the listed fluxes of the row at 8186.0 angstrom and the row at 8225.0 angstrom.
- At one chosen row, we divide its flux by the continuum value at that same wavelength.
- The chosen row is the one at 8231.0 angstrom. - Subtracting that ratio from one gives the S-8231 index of 0.016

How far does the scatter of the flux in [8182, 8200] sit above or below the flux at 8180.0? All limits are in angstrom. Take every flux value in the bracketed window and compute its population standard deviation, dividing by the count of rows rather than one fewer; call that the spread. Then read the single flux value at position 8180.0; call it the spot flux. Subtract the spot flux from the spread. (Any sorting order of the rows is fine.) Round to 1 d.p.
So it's -11.9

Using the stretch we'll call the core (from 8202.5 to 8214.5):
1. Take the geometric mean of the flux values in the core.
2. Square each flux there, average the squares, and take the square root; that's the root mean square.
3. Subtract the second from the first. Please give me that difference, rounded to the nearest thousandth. -0.017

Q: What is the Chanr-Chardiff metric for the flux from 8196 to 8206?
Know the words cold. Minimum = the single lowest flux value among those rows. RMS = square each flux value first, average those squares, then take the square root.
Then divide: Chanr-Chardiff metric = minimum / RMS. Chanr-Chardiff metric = 0.985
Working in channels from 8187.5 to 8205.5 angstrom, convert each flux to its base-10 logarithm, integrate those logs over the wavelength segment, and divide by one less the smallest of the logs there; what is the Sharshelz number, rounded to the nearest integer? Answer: -386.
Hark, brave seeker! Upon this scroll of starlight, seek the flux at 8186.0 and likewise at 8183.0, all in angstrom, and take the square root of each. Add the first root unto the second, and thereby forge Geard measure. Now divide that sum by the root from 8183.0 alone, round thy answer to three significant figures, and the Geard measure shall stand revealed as 1.99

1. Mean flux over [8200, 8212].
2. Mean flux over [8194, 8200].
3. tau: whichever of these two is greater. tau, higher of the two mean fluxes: 11.3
